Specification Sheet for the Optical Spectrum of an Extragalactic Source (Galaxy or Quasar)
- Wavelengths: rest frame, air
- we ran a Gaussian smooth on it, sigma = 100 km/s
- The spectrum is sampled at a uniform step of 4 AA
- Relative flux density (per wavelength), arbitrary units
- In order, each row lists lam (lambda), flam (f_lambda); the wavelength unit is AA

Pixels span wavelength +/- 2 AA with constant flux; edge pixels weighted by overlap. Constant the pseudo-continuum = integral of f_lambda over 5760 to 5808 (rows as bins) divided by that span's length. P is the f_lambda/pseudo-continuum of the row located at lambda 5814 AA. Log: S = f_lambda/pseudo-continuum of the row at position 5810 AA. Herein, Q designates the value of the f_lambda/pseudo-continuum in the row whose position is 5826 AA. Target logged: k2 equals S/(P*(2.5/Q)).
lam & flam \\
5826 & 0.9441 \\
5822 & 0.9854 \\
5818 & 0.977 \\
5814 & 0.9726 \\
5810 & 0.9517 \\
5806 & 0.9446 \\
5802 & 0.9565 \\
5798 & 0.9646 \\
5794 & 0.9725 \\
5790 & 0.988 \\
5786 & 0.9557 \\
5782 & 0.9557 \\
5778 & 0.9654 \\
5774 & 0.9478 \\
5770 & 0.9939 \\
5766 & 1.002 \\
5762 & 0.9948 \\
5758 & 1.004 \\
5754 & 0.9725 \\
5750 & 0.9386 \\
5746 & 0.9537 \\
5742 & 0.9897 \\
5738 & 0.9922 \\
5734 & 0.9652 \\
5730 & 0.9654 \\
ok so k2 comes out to 0.381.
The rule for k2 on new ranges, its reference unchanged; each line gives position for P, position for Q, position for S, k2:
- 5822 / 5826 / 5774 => 0.374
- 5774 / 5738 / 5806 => 0.408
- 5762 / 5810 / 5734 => 0.381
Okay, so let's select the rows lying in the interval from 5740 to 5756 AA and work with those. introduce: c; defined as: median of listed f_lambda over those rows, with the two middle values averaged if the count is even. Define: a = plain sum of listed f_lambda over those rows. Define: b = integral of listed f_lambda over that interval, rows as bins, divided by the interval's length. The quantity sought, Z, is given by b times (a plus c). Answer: 4.642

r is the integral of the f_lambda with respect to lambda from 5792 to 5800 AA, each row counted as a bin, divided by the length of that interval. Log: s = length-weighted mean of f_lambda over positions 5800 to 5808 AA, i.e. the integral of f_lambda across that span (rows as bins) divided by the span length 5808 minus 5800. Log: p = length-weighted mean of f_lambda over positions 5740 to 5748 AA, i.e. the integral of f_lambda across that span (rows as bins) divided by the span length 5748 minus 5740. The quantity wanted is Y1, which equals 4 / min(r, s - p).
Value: -189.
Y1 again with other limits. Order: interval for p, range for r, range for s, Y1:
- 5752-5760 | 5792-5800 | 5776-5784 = -144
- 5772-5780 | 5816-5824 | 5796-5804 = 1013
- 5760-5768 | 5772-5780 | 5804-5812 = -80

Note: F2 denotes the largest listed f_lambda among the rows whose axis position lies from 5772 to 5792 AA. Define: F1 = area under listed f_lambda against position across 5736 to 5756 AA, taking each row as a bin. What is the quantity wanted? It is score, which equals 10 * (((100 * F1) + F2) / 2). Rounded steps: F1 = 19.4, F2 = 0.988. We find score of 9698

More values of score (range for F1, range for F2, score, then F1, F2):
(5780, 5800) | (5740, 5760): 9678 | 19.3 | 1.004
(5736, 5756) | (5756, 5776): 9698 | 19.4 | 1.004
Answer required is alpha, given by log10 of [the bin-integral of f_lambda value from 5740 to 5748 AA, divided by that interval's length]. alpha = -0.012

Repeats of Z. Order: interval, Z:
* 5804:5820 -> 4.623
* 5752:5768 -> 4.939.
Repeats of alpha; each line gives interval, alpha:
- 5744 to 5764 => -0.012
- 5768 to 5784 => -0.015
